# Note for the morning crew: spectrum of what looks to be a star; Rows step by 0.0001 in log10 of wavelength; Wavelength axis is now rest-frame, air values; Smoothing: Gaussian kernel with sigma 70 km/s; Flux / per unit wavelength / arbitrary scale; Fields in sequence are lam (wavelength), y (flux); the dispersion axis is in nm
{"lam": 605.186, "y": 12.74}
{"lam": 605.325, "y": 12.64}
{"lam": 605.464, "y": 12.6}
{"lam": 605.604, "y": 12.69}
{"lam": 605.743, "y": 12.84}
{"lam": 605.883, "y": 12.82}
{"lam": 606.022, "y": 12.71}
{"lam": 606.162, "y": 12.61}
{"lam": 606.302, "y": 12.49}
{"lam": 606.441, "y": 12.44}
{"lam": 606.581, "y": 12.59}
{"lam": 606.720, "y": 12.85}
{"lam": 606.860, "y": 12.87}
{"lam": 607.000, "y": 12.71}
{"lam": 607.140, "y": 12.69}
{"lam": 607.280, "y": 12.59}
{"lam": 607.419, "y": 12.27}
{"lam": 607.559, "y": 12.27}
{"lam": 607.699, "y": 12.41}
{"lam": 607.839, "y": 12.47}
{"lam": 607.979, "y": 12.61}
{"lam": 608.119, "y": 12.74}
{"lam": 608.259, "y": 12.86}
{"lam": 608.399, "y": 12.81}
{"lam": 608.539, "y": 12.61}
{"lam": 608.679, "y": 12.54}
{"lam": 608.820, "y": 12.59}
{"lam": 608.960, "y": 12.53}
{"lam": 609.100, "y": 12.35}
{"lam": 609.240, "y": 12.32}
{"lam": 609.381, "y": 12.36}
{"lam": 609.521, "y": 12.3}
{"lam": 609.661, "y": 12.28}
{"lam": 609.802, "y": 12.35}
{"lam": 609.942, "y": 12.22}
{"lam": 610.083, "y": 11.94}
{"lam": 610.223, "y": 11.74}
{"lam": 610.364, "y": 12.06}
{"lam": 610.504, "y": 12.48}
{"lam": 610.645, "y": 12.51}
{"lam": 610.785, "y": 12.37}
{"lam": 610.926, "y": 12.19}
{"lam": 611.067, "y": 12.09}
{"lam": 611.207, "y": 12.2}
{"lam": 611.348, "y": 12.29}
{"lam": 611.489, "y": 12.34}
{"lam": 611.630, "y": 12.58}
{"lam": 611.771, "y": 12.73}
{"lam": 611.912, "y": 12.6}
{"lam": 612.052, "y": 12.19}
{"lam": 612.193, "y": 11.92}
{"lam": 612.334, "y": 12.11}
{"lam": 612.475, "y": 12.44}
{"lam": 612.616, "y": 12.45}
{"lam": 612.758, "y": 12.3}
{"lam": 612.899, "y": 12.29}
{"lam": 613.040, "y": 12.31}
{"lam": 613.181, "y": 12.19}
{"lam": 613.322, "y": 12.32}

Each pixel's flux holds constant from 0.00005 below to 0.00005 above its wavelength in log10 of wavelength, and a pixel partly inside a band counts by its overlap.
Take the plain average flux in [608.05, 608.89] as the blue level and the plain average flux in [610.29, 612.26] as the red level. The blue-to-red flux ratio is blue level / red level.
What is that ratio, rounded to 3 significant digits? 1.03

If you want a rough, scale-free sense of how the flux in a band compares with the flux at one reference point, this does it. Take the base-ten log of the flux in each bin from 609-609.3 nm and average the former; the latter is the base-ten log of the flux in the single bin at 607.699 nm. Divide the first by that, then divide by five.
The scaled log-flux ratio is 0.200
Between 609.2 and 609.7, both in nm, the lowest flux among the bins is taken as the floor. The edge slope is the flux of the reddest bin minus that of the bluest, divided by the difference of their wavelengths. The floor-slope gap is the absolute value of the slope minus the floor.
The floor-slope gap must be 12.4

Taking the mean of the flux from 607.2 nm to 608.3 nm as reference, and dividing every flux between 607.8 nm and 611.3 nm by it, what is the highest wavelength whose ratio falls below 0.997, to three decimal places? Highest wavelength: 611.207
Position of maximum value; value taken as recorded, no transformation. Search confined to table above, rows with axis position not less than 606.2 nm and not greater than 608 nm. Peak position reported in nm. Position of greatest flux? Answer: 606.860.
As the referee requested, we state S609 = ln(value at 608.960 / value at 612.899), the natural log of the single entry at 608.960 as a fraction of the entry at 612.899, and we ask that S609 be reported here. 0.019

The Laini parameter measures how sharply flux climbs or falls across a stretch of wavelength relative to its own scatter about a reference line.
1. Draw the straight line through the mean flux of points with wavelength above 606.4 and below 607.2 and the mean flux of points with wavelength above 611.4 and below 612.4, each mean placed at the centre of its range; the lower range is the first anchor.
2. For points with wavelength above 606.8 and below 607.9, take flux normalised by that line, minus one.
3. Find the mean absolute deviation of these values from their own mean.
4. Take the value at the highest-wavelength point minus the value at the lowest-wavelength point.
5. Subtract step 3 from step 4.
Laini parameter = -0.039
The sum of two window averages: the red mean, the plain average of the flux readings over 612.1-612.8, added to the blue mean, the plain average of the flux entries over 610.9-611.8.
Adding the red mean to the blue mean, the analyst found 24.6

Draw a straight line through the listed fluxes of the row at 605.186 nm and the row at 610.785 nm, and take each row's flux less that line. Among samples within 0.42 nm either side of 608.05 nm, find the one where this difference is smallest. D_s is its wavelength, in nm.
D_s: 607.699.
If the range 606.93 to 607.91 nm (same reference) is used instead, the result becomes 607.419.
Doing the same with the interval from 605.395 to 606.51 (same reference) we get 606.441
